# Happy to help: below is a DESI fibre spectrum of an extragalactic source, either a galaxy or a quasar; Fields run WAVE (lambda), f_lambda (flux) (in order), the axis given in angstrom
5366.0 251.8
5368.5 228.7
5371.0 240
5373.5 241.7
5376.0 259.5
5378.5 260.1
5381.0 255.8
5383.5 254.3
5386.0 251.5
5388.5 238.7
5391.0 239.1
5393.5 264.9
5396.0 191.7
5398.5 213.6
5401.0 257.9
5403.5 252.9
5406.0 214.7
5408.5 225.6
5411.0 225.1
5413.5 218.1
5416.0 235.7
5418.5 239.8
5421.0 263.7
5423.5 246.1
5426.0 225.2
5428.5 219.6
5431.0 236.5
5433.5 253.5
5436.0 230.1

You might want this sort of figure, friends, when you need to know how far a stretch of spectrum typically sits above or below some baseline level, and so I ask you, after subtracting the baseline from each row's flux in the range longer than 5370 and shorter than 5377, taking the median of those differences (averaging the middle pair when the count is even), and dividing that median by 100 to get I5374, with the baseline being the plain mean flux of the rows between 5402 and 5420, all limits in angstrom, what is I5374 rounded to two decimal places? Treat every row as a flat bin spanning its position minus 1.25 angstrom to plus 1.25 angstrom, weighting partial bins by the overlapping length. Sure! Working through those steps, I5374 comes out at 0.11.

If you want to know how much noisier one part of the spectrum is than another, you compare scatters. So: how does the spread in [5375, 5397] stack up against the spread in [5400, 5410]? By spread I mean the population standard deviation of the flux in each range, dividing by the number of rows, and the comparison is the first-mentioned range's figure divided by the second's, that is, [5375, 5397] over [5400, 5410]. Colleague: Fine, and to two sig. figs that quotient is 1.2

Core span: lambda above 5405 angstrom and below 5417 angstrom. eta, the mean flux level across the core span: 224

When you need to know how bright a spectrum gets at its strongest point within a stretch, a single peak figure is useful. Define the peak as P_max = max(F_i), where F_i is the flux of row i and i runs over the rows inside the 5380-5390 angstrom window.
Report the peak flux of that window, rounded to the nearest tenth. 255.8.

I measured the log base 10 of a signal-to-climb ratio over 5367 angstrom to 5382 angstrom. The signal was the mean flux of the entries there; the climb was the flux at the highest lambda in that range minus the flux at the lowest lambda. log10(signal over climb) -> 0.96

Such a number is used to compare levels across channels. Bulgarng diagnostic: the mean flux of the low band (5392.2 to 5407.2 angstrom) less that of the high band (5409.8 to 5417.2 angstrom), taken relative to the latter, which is 0.03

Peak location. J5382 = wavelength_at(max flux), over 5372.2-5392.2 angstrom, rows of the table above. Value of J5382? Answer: 5378.5 angstrom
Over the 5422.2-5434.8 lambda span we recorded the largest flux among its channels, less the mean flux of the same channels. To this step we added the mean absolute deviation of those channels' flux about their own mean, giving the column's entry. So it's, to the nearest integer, 28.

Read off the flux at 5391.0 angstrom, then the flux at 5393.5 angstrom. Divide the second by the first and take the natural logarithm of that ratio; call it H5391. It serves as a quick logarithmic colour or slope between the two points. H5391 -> 0.10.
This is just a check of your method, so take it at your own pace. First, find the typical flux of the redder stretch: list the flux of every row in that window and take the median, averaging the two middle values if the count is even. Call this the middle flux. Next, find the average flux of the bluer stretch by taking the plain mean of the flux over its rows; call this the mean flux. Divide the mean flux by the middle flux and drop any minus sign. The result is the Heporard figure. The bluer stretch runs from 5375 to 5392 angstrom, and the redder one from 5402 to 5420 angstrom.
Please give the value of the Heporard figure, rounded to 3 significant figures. 1.11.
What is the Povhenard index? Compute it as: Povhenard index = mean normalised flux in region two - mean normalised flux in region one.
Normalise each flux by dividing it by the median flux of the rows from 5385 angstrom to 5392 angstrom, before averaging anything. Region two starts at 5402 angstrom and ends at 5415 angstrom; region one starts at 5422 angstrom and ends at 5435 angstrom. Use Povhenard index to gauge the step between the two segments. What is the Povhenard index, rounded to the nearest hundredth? -0.04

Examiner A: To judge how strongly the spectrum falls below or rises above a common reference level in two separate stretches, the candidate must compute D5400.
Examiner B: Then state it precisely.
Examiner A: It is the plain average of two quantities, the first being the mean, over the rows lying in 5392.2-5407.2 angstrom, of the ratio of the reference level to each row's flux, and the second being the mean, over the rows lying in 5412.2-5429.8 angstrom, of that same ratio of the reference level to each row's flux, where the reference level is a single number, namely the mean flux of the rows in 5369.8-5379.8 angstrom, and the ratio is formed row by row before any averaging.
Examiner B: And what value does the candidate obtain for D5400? 1.08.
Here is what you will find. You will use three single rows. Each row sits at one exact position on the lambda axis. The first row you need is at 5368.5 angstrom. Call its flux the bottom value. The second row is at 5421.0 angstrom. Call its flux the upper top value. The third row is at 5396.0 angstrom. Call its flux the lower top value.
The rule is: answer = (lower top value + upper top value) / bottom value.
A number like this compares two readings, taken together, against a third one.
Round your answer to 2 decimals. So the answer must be 1.99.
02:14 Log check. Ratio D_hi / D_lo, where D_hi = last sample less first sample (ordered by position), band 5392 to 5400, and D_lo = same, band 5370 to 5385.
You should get -4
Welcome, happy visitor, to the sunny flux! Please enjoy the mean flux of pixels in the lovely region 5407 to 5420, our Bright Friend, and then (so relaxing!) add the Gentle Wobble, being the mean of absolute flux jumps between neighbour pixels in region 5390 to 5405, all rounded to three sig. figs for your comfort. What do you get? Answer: 263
